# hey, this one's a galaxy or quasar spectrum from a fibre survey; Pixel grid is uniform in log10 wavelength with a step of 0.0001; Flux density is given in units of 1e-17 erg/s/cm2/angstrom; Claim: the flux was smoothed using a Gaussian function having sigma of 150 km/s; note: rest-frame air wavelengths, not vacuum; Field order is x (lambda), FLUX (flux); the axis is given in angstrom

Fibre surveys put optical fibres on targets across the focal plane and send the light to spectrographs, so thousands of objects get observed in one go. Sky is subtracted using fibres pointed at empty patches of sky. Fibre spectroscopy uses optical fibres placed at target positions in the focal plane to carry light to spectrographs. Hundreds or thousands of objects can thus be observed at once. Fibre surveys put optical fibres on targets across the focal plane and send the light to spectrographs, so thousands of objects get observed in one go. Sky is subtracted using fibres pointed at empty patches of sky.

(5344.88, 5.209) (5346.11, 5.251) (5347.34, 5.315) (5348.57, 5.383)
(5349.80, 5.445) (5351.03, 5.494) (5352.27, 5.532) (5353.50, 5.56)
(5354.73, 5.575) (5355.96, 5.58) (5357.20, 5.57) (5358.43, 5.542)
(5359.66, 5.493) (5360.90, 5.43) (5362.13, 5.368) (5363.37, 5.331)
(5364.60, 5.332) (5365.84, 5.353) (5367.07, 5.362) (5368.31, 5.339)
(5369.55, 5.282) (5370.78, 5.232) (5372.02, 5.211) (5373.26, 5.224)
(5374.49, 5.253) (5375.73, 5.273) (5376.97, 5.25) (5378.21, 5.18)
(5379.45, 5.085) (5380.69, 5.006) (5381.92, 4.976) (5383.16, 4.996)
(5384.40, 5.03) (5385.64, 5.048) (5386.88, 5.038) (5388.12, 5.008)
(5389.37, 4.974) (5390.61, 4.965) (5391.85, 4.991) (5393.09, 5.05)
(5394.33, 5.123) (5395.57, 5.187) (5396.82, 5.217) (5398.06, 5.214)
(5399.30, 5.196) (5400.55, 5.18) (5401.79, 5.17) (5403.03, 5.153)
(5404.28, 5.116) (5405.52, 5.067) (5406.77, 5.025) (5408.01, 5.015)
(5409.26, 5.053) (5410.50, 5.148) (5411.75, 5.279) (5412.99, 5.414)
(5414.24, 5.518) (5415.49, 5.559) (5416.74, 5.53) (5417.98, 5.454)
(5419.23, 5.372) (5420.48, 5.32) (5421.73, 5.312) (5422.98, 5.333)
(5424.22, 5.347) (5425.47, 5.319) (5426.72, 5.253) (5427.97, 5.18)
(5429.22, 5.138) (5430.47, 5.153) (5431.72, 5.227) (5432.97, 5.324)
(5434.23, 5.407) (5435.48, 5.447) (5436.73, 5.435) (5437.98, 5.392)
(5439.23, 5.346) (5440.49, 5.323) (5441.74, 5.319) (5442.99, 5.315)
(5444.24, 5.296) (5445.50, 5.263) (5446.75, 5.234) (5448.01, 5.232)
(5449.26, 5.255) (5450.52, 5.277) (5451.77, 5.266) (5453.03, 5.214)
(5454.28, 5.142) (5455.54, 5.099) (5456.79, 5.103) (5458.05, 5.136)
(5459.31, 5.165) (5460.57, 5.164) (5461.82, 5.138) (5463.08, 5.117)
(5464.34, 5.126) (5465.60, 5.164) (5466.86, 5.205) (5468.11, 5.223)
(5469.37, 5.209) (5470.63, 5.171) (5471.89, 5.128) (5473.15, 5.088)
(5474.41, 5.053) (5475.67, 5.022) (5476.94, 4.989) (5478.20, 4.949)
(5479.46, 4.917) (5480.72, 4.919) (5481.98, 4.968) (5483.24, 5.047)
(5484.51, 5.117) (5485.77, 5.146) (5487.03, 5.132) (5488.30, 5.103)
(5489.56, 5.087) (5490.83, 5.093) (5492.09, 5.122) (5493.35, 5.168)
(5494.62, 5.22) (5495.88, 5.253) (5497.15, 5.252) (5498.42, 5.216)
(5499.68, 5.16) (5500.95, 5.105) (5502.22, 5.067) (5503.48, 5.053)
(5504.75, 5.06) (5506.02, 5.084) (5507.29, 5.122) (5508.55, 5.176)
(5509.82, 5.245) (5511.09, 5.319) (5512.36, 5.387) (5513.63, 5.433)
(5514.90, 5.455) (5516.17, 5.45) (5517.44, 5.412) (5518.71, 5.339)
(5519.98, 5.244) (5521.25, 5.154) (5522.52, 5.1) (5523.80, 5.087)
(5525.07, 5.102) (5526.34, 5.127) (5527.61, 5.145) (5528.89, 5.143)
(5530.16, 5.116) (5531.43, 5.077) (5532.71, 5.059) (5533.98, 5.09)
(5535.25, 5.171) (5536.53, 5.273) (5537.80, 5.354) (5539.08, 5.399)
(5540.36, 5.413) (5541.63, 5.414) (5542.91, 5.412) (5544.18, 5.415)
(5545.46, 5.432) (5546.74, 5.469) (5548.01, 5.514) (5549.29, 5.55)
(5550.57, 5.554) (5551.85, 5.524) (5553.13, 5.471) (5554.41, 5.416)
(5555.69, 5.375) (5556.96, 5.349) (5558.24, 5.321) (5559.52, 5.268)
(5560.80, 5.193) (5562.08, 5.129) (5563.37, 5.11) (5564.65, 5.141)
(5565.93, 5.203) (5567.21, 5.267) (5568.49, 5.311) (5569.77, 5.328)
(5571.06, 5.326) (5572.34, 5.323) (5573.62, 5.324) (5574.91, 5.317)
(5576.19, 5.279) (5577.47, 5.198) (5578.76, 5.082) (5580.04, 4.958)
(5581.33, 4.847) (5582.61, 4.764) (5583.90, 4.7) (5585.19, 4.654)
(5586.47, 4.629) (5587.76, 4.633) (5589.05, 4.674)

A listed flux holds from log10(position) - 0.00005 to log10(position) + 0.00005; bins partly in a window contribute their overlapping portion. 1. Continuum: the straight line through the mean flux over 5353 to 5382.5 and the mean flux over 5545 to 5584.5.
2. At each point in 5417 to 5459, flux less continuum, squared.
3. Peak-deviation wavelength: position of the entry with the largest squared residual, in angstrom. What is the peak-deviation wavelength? 5455.54 angstrom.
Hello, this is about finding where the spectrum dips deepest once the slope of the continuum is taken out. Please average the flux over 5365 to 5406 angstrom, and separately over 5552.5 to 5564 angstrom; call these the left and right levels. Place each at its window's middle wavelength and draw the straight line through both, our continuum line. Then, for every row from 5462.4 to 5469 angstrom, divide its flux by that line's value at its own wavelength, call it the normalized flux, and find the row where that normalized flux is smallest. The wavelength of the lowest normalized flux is 5463.08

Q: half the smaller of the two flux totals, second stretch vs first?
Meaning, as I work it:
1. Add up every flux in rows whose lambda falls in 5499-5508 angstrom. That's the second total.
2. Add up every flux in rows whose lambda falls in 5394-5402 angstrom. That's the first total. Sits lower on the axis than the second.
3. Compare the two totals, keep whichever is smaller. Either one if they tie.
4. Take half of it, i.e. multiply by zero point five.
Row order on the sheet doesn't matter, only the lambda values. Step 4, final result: 17.83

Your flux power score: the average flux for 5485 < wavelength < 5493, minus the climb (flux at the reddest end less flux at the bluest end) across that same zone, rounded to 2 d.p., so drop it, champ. 5.14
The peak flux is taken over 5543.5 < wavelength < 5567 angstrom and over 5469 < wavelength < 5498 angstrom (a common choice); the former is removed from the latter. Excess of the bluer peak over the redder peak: -0.3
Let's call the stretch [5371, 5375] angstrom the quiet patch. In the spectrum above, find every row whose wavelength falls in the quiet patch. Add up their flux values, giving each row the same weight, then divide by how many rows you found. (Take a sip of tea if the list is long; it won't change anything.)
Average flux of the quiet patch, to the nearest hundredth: 5.23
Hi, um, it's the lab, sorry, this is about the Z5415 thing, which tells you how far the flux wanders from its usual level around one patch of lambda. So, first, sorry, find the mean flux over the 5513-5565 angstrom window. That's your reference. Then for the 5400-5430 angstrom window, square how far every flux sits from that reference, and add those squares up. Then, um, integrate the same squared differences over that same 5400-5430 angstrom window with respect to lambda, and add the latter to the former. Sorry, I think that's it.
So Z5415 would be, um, 1.4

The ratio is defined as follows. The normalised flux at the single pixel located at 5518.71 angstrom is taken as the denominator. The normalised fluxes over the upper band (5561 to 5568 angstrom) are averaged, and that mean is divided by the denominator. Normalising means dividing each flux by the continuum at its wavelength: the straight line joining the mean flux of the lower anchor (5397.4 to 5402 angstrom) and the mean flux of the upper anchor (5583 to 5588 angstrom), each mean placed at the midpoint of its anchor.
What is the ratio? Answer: 1.00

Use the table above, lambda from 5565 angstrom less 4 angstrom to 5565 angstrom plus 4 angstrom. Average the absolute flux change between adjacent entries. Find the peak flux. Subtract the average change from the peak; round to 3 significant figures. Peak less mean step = 5.27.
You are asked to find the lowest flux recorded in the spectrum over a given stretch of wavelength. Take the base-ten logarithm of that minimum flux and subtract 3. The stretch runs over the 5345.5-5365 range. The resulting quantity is -2.28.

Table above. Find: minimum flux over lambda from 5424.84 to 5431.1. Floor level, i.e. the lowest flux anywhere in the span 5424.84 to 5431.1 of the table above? 5.138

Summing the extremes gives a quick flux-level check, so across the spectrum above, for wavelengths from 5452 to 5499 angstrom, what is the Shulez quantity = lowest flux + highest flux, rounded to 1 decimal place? 10.2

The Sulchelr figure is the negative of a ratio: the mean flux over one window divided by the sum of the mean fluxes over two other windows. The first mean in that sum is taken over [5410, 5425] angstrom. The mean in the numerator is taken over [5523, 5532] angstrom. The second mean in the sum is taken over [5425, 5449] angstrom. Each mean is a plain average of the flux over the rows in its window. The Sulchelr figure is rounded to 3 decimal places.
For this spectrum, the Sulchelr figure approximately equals -0.479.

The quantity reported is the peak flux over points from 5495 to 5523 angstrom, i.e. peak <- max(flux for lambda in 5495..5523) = 5.455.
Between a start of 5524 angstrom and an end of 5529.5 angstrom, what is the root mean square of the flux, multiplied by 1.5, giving 7.69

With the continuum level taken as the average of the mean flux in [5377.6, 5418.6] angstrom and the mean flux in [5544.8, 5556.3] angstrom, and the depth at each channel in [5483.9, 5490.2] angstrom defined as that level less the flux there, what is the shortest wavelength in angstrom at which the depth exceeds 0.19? 5484.51 angstrom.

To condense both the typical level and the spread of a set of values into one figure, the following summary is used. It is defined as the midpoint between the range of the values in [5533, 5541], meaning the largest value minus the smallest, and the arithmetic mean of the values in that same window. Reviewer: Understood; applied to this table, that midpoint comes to 2.80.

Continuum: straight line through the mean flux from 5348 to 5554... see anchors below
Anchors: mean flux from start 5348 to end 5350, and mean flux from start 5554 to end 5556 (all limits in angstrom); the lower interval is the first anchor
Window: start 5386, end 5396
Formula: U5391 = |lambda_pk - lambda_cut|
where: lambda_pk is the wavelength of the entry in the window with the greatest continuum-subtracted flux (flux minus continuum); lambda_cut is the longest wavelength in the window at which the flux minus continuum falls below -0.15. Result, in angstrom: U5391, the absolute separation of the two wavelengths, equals 0.0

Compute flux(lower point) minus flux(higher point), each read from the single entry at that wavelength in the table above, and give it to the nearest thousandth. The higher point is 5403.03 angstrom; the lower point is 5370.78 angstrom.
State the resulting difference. 0.079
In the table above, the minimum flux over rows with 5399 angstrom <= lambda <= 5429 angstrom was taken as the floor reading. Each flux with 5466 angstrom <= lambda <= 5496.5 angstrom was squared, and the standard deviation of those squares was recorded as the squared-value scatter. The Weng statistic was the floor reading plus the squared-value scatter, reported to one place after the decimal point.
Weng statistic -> 6.0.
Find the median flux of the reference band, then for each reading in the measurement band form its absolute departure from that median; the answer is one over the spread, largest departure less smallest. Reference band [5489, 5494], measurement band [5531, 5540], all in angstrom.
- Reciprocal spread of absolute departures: 4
